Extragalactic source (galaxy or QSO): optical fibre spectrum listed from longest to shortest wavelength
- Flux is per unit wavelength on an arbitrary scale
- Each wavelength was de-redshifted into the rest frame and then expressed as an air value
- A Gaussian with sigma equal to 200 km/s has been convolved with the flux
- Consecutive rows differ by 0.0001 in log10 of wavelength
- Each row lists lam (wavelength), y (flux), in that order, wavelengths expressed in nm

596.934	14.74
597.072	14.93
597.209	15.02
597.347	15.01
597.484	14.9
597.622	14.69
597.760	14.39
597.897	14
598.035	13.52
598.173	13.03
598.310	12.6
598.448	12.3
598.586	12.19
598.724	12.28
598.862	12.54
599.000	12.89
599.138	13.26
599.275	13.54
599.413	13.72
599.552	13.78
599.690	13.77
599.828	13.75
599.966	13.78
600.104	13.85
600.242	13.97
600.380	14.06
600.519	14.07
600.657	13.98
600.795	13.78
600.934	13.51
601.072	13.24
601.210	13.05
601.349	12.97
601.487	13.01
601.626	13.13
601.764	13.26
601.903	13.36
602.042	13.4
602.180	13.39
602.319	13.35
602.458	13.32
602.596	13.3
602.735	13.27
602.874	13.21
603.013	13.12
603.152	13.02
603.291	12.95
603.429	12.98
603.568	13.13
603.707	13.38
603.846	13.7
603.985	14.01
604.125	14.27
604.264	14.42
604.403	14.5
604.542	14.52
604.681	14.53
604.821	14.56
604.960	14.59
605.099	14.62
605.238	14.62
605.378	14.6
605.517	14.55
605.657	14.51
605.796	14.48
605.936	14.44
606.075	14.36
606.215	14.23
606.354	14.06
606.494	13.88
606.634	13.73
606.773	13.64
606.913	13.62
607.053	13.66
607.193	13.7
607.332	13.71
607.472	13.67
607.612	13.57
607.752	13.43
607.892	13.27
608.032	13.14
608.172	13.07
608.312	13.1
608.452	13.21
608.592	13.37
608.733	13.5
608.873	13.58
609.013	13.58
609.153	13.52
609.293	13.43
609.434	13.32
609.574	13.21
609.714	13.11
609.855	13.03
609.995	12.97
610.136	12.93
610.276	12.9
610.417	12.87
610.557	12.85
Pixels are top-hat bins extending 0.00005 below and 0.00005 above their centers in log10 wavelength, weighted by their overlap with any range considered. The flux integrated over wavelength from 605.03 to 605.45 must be 6.1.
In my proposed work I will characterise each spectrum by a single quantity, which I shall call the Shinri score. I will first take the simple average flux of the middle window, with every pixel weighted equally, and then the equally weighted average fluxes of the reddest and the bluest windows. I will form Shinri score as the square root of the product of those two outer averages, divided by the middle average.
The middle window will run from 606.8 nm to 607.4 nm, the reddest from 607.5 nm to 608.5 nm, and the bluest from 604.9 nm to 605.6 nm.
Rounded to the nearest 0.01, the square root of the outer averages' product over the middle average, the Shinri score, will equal 1.02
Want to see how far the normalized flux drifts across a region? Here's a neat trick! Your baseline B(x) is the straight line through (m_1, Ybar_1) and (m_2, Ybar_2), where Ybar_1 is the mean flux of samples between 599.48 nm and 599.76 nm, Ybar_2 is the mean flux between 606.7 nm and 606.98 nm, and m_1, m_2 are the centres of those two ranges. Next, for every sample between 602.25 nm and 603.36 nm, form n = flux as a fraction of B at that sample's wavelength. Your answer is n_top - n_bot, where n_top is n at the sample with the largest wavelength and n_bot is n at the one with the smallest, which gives -0.03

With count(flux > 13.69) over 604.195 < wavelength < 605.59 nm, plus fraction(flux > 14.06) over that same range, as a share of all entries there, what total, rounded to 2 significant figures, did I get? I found 11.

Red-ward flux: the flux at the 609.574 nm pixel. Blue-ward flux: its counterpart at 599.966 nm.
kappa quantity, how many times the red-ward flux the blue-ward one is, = 1.04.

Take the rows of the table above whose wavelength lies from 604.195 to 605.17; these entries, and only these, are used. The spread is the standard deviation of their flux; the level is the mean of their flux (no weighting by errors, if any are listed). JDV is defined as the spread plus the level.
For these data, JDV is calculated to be 14.6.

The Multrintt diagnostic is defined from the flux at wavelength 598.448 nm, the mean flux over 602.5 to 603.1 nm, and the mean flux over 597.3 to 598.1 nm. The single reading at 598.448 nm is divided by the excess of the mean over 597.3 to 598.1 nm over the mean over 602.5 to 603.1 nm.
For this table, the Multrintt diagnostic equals 10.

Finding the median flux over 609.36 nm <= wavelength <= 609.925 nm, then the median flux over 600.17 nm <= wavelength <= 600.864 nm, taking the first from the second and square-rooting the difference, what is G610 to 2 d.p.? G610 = 0.91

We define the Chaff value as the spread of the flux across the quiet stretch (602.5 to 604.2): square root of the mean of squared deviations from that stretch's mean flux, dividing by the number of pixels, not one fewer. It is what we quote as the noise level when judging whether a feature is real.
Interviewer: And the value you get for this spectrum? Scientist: 0.40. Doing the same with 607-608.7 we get 0.24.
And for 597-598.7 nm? 1.06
